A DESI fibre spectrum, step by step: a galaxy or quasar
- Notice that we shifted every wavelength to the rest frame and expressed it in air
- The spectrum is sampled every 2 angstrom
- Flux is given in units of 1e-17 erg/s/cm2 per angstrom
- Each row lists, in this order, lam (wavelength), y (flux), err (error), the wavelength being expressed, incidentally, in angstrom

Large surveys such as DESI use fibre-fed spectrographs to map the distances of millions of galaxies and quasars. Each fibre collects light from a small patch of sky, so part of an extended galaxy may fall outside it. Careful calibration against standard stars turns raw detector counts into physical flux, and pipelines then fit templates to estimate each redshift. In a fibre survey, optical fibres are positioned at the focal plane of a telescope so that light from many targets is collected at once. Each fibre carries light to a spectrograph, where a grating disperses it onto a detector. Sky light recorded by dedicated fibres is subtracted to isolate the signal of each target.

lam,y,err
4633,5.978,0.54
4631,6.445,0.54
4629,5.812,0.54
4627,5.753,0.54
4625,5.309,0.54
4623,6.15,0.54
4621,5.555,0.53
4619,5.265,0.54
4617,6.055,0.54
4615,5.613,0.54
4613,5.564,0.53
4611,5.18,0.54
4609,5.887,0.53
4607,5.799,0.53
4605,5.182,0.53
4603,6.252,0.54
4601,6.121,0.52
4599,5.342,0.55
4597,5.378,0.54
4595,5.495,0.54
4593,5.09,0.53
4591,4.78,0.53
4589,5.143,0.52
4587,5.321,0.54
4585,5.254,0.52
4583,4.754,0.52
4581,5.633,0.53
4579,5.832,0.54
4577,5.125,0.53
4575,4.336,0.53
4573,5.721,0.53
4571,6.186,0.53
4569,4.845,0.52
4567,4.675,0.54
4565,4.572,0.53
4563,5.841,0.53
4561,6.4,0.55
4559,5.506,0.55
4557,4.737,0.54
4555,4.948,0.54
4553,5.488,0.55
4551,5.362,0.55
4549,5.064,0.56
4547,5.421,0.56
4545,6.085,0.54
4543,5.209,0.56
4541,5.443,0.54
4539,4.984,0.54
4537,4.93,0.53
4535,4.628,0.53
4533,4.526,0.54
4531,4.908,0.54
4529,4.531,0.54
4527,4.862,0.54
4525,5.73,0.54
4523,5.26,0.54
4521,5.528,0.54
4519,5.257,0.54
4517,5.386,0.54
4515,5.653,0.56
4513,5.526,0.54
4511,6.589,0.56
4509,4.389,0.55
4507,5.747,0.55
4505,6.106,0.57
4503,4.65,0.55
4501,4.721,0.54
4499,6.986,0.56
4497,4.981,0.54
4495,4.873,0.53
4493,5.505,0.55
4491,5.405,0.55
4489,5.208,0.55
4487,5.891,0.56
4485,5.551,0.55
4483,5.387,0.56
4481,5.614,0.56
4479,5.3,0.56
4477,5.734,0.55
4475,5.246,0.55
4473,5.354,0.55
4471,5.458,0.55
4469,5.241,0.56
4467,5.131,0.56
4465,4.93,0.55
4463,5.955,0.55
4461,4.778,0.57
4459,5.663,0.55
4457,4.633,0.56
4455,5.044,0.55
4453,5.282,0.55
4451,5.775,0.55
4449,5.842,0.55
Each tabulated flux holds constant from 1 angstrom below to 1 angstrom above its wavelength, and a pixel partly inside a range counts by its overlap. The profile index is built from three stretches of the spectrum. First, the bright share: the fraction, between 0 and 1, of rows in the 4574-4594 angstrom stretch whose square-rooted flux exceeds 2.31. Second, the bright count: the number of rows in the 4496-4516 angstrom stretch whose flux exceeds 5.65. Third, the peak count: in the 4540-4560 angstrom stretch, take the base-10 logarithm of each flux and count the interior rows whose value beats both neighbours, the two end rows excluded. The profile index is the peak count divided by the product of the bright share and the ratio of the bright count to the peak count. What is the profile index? 4.0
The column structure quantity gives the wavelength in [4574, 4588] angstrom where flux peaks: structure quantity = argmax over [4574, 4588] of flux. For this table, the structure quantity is 4579 angstrom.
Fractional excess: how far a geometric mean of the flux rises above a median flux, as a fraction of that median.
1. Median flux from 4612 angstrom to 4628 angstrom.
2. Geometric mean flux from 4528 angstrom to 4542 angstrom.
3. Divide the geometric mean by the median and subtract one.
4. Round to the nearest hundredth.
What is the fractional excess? -0.13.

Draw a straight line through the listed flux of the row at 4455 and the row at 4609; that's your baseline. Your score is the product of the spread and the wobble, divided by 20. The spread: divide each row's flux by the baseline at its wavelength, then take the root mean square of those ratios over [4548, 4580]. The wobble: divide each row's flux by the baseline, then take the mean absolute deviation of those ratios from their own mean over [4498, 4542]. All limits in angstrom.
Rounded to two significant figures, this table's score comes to 0.0048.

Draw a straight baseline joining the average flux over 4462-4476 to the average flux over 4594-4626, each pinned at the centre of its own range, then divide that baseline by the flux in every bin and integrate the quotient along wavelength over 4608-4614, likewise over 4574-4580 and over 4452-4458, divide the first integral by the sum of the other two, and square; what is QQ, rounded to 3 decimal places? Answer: 0.220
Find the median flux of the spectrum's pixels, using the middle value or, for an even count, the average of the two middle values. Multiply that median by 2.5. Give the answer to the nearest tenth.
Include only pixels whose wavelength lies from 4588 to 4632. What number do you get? 13.9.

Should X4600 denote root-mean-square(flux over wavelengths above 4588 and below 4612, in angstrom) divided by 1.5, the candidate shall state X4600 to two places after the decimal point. 3.66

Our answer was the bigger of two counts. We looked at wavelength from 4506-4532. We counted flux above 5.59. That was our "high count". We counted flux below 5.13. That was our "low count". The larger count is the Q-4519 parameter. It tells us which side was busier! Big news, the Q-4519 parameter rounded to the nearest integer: 4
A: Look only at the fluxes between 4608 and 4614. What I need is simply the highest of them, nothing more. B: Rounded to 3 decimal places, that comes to 5.887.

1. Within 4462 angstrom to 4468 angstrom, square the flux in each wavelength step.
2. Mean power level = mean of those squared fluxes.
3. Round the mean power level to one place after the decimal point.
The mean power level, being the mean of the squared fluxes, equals 28.7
